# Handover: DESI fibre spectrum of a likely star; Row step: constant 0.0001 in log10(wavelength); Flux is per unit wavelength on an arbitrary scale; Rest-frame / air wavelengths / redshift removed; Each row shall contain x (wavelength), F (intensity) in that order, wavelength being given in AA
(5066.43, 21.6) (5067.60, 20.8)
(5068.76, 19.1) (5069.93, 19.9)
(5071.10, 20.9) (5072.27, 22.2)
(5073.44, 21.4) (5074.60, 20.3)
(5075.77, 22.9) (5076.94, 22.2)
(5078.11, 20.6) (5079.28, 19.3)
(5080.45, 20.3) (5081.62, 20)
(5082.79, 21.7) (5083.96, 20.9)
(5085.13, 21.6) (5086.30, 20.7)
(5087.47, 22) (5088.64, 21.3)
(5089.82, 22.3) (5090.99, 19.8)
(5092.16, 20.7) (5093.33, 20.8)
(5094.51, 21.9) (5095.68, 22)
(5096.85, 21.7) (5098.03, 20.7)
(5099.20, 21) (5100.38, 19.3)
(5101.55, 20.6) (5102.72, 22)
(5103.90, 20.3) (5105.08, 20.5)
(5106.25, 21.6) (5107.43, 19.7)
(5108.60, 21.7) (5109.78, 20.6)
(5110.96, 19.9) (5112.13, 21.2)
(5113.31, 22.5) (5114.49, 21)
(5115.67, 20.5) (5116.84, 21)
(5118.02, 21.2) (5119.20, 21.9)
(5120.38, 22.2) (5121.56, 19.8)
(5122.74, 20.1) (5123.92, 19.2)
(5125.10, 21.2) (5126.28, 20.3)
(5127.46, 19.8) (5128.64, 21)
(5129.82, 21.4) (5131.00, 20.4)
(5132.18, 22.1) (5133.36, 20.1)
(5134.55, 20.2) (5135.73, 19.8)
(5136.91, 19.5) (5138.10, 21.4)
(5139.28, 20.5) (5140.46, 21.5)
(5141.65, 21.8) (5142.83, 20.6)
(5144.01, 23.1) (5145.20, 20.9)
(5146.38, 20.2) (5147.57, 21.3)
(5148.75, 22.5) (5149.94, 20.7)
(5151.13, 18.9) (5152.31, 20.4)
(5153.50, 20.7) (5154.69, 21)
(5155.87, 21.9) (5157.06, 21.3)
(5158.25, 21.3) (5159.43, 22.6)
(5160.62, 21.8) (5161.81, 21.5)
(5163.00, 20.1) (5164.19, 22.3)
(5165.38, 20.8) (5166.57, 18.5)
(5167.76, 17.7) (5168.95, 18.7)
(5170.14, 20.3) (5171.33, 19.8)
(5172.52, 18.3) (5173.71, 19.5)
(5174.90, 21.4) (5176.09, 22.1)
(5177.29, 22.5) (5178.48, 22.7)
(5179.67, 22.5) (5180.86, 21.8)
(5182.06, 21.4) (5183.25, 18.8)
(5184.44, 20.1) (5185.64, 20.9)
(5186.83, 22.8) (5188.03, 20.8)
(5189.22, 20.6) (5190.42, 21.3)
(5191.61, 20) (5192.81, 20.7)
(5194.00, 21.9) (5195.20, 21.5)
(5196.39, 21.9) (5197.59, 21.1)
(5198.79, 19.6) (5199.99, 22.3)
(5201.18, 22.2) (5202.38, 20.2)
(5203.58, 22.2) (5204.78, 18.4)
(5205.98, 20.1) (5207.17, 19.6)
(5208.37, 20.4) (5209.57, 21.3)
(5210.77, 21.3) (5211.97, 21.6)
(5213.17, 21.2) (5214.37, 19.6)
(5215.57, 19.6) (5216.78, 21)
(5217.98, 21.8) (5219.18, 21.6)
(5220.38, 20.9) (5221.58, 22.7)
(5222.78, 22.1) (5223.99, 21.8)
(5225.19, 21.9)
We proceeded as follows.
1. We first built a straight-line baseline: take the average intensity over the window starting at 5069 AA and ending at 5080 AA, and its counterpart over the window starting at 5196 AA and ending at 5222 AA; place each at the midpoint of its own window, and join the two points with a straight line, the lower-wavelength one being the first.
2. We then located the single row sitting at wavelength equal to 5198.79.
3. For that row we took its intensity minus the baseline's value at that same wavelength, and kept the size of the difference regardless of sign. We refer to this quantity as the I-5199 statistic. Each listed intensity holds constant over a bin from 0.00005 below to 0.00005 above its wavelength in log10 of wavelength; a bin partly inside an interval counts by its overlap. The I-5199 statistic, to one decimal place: 1.3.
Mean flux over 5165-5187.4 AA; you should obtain 20.6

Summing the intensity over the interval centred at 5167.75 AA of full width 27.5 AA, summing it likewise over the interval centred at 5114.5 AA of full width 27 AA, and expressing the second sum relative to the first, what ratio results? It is 1.00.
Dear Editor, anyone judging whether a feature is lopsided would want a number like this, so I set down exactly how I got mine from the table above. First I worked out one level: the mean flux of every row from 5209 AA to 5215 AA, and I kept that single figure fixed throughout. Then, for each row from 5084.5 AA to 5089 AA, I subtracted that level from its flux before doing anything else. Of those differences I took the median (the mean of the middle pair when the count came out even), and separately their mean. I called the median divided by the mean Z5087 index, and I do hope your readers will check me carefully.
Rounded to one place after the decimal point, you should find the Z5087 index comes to 1.1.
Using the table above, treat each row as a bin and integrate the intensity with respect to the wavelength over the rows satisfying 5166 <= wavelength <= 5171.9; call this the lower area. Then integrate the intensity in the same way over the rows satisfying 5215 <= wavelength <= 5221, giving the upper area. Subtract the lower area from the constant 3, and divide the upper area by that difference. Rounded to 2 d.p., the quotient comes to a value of -1.15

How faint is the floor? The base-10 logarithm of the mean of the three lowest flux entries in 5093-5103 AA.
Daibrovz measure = 1.31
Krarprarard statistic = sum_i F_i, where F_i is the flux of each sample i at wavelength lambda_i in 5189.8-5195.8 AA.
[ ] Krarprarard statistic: 105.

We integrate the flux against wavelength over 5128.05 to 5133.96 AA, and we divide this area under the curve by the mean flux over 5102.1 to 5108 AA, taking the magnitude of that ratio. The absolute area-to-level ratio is 5.96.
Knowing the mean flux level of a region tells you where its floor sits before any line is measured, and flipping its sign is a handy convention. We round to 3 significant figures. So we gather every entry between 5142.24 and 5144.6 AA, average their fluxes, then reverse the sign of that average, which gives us -21.9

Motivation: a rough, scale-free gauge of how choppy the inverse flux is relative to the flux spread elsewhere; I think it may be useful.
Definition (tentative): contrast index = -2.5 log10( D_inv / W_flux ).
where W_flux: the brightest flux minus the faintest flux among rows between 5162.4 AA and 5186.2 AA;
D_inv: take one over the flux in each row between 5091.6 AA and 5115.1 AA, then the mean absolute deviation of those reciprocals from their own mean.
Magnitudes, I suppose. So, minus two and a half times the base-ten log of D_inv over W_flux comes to 8.78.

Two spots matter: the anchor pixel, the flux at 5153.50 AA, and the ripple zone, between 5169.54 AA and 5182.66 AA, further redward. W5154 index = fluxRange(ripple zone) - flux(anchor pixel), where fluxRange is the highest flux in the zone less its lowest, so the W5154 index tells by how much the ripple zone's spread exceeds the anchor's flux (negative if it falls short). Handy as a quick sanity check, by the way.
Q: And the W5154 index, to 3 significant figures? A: -16.3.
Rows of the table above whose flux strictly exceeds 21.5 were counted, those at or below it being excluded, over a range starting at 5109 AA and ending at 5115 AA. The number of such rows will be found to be 1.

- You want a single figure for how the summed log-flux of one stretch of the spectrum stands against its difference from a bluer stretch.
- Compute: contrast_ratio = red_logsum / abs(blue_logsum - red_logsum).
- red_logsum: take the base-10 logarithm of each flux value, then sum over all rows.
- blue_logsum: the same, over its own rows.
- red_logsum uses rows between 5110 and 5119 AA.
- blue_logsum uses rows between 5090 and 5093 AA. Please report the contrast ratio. 1.4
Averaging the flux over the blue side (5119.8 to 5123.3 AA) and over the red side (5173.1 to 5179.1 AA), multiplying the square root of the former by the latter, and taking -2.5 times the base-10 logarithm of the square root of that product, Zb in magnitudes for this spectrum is -2.49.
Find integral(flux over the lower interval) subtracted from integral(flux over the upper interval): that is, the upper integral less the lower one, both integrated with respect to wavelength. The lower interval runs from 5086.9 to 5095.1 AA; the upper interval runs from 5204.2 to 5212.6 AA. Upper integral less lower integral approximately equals -3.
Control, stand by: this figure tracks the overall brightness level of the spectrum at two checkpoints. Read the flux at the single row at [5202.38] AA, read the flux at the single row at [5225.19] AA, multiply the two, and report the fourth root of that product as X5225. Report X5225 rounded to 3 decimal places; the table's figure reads 4.586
